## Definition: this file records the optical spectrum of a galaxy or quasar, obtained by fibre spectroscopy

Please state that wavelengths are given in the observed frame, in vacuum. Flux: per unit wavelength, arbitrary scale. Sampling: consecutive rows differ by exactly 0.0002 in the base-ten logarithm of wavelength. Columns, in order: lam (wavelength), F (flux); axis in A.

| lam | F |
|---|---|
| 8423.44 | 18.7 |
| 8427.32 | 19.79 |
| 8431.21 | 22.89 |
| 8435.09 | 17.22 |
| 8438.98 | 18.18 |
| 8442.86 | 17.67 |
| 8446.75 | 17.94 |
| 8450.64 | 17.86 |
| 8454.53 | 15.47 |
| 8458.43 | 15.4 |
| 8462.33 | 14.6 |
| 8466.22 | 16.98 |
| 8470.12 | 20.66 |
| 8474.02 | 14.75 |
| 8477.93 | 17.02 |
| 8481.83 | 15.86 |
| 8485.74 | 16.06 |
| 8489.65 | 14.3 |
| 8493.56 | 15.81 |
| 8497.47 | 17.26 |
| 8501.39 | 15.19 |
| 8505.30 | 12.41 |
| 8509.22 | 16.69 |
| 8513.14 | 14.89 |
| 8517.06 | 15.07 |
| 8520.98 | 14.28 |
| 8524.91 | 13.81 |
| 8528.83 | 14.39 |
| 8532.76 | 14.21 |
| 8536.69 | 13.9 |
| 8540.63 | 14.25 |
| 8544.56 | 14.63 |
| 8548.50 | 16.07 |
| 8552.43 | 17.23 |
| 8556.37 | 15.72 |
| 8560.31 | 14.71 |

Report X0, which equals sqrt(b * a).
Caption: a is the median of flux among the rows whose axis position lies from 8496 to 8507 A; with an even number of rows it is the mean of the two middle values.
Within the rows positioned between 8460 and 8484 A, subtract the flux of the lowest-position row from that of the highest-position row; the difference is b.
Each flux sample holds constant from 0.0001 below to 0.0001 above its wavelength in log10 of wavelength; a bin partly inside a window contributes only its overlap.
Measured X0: 4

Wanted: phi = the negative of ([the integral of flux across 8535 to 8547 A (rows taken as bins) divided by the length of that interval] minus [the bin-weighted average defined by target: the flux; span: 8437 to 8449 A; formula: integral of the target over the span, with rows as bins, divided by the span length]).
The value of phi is 3.6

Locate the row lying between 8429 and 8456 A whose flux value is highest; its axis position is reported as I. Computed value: 8431.21 A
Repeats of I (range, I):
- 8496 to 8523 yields 8497.47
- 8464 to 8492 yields 8470.12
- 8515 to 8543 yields 8517.06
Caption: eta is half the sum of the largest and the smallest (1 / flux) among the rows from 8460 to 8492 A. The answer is 0.0592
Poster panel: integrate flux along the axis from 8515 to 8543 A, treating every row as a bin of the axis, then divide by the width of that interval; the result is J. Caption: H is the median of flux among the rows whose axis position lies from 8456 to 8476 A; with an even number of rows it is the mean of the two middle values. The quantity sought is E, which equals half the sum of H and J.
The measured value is 14.8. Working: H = 15.4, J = 14.3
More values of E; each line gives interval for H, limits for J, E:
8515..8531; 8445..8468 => 15.3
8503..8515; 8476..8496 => 15.4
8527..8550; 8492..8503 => 15.2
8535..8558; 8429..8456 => 16.7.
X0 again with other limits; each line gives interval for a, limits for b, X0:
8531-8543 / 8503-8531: 5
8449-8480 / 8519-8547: 2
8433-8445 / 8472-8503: 3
